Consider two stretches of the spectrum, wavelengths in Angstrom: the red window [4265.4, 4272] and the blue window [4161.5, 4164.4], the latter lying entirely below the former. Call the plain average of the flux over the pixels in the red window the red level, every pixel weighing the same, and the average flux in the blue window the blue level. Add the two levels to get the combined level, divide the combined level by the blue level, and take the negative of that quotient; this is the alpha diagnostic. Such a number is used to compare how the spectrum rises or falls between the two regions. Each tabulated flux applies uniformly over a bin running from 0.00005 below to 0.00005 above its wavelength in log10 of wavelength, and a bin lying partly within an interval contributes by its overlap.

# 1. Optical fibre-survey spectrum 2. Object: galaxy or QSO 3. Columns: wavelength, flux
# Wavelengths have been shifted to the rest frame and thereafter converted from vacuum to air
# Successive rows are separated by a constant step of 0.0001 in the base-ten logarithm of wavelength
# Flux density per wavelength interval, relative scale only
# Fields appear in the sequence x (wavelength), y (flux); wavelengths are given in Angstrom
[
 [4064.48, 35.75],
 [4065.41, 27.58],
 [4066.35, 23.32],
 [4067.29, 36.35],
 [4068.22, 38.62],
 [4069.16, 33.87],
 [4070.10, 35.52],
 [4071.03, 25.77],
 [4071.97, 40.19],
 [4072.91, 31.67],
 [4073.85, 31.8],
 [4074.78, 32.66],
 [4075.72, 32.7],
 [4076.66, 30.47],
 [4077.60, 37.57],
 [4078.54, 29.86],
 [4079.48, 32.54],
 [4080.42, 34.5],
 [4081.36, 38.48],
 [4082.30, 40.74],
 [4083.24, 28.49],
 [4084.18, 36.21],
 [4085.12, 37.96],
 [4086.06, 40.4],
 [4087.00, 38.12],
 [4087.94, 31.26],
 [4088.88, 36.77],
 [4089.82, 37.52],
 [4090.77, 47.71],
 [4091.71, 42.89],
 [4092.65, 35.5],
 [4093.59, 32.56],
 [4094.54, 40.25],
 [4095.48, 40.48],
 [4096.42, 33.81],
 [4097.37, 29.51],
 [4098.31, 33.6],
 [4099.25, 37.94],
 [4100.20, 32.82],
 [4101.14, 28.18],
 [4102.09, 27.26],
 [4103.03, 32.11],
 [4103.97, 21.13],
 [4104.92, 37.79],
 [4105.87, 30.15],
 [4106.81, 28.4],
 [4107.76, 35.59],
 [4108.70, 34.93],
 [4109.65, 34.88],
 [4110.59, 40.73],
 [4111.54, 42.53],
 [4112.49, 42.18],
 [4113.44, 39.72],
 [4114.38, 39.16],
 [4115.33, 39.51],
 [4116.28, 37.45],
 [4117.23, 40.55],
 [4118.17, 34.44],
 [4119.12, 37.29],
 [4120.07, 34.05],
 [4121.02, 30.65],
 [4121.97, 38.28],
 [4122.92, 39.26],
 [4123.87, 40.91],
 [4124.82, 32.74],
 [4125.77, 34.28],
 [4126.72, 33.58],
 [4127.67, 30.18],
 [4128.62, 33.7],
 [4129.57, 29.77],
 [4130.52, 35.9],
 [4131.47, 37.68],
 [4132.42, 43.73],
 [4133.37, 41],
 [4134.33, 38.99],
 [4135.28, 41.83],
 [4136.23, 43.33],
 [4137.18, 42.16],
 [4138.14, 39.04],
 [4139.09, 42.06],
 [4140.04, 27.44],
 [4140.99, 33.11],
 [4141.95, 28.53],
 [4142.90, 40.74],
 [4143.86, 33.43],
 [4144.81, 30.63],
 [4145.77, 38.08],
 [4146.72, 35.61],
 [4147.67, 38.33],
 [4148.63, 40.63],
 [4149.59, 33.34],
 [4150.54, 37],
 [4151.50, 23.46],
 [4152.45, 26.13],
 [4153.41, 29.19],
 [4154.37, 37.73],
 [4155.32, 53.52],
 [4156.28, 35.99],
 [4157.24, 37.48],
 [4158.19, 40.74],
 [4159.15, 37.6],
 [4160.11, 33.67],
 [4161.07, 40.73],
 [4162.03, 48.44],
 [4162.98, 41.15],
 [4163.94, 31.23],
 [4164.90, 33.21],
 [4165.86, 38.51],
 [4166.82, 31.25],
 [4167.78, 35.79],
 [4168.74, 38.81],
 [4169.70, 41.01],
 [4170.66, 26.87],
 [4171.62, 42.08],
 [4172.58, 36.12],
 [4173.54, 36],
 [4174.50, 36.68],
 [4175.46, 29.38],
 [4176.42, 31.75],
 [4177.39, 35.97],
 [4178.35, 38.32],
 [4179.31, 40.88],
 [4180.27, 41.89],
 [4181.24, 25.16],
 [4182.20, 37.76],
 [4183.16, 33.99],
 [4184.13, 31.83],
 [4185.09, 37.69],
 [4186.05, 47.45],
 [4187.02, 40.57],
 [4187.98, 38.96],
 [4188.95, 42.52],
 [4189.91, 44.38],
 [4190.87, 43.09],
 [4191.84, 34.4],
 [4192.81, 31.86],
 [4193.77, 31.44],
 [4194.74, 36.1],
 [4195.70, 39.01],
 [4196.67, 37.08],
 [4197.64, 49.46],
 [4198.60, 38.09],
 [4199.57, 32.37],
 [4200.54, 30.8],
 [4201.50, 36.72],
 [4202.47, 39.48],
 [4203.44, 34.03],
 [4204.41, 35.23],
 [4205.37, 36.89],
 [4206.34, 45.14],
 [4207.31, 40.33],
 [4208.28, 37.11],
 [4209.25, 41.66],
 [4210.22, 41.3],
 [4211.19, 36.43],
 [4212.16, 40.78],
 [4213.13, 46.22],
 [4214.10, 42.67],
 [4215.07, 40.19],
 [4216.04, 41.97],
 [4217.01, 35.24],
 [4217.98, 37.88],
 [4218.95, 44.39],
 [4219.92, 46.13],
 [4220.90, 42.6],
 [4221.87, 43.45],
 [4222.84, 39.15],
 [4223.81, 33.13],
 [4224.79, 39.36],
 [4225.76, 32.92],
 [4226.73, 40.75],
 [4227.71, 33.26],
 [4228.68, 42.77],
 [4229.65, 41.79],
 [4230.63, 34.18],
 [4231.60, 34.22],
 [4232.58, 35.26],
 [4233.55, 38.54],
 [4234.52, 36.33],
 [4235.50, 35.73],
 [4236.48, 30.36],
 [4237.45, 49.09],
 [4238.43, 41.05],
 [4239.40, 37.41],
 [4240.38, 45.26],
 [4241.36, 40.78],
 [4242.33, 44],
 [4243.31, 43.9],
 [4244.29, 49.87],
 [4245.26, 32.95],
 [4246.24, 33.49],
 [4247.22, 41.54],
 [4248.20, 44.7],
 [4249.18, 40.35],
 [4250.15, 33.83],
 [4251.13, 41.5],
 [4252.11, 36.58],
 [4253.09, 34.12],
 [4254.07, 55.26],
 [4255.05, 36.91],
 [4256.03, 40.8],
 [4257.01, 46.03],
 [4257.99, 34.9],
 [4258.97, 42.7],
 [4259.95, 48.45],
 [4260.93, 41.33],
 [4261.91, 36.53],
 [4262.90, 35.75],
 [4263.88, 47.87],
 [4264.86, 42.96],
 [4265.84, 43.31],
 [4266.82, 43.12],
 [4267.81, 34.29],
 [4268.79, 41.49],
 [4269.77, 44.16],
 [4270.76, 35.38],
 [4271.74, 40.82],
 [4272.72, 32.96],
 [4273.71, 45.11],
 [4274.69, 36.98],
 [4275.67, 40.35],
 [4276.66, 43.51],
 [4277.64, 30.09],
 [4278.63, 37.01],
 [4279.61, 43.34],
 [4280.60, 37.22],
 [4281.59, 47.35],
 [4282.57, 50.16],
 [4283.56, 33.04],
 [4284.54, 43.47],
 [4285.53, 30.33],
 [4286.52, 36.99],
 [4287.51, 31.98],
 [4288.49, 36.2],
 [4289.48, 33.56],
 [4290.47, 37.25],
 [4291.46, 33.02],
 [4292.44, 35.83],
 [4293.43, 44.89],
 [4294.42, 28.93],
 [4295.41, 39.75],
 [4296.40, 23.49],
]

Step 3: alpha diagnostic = -2.00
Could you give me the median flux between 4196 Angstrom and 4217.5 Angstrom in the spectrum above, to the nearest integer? 39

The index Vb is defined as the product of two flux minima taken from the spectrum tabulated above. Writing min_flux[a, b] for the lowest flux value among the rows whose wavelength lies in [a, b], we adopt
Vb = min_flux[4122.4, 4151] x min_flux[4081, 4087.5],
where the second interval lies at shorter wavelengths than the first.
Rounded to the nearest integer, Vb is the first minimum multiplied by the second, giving 782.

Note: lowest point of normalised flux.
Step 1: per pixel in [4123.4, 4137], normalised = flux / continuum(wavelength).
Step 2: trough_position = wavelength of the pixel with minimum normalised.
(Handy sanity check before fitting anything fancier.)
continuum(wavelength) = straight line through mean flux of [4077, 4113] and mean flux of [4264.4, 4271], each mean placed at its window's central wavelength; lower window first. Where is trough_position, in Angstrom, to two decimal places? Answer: 4129.57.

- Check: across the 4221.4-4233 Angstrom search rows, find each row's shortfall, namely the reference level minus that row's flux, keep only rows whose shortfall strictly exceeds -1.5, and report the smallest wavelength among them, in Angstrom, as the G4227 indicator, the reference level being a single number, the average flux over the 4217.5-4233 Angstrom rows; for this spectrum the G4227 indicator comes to 4222.84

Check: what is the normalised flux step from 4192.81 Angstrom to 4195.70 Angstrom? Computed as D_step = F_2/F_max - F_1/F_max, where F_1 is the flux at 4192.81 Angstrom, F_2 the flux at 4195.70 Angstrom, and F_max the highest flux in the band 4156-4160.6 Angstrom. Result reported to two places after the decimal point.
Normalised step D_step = 0.18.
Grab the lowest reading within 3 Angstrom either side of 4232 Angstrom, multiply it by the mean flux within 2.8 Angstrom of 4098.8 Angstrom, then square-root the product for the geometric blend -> 33.4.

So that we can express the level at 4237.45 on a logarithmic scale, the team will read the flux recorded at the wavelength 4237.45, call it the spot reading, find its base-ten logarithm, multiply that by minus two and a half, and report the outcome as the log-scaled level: -4.23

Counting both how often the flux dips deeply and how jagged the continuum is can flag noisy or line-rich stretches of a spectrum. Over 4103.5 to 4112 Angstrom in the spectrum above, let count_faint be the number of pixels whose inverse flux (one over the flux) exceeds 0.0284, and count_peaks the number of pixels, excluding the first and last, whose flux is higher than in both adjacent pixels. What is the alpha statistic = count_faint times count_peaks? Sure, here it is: 10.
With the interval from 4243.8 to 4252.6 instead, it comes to 6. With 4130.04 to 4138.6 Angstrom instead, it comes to 0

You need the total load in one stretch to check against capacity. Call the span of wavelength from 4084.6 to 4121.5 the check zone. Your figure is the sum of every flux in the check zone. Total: 1398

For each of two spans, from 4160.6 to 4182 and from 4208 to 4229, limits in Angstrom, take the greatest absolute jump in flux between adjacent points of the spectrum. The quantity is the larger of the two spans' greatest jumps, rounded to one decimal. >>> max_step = 16.7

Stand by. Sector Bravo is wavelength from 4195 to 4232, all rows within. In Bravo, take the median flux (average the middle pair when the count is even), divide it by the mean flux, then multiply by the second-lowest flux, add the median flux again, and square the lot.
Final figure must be 5154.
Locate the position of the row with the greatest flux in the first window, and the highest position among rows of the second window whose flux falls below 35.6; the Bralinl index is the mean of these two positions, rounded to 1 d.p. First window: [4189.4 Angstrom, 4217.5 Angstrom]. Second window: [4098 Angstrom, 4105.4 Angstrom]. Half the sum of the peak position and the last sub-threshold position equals 4150.8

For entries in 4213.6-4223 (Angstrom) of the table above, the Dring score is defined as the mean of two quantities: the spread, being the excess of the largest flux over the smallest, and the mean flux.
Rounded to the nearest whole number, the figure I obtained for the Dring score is 26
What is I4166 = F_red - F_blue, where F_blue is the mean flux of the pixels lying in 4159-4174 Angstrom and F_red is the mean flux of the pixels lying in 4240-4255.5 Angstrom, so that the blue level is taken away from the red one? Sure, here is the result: 3.9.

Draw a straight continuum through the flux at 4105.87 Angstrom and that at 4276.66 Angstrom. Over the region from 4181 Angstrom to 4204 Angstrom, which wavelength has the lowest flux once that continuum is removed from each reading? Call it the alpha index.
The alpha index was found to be 4181.24 Angstrom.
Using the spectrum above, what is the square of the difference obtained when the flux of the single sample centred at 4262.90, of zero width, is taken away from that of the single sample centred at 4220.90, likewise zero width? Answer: 47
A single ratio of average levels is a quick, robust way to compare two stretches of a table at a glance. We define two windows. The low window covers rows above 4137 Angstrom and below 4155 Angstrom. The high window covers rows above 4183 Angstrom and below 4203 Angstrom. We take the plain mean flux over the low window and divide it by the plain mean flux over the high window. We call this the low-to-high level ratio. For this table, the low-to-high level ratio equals 0.91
